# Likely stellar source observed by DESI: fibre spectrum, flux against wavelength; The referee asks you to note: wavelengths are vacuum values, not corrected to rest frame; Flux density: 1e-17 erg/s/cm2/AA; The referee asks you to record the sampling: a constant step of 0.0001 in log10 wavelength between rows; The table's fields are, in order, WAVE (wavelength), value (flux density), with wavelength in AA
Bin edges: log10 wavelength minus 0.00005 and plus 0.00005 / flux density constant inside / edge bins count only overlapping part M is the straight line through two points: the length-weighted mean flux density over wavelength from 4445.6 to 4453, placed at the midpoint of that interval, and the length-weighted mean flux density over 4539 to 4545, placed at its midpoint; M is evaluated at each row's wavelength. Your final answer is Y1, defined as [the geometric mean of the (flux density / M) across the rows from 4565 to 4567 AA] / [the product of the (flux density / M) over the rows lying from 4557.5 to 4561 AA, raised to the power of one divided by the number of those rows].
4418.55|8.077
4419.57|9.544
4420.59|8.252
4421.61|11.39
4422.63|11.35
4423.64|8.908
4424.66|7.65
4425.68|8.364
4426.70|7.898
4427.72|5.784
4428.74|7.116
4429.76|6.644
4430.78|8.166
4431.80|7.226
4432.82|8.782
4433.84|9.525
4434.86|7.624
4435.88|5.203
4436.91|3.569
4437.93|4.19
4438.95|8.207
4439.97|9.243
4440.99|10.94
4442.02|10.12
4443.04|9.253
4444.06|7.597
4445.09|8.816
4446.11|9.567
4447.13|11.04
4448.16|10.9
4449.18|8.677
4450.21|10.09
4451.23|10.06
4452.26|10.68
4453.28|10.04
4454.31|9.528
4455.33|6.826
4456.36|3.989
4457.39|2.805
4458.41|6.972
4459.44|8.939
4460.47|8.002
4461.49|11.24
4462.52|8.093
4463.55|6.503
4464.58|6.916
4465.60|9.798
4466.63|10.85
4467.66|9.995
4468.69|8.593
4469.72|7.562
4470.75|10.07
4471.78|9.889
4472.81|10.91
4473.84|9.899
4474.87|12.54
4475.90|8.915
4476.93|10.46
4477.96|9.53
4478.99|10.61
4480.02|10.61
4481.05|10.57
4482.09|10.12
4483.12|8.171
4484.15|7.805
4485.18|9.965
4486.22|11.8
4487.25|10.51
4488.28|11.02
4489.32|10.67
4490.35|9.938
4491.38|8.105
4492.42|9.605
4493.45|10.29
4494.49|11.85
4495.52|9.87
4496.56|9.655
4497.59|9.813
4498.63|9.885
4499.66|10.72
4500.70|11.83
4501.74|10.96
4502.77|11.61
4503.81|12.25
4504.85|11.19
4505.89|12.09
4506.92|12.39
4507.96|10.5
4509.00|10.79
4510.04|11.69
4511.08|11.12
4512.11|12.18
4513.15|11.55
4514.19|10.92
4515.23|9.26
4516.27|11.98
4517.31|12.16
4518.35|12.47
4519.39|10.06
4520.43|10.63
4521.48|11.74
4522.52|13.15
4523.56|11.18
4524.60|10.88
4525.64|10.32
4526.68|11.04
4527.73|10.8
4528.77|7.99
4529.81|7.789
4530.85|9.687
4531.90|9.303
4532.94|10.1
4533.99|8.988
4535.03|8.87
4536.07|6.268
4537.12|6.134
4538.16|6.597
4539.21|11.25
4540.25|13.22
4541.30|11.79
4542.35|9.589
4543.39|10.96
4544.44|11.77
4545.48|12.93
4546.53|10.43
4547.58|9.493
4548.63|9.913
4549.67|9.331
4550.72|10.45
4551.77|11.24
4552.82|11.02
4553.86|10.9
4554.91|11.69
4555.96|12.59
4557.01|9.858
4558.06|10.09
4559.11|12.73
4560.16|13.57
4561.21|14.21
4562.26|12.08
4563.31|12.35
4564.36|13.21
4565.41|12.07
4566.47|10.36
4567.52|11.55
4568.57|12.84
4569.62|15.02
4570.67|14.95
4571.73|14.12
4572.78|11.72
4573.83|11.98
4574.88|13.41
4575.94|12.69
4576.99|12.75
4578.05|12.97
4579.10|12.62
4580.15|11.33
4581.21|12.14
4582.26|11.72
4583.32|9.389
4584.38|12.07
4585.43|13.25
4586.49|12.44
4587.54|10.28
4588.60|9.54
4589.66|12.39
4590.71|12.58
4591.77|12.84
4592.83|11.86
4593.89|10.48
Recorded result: 0.92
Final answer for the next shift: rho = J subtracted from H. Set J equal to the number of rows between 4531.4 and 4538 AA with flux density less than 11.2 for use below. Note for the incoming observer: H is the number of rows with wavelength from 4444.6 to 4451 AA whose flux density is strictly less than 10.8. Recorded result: -2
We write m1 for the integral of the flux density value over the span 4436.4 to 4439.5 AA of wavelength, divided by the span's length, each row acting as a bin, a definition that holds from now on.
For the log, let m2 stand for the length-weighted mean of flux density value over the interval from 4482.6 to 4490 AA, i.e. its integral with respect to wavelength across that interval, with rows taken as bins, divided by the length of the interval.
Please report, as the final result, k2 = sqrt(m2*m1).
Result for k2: 7.3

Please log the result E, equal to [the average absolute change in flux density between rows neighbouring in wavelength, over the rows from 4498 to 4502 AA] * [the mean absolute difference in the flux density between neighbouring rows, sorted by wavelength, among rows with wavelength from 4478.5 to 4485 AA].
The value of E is 0.5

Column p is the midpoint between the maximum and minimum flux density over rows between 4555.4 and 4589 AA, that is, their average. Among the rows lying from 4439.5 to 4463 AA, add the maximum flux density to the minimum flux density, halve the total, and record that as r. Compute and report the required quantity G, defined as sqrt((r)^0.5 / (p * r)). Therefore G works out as 0.176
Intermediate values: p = 12.2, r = 7.0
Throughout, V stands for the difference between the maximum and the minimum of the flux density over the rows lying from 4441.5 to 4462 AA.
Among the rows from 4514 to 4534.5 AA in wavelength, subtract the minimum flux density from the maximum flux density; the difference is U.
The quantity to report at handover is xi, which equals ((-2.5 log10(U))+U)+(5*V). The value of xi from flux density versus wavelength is 46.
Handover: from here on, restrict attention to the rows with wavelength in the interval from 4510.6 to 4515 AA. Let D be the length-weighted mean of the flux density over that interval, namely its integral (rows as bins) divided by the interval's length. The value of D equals 11.3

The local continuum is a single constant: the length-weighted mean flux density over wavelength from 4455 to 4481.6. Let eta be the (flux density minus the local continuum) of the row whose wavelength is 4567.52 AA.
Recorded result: 2.6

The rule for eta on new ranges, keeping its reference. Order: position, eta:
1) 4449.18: -0.2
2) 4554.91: 2.8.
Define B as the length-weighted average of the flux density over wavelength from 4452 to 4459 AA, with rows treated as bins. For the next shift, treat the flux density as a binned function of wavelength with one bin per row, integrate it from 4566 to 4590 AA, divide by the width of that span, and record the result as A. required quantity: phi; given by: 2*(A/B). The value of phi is 3.4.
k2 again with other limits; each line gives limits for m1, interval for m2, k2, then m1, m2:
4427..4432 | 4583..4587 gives 9.1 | 7.0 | 11.9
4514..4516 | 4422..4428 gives 9.3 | 10.2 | 8.5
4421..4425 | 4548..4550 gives 9.8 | 9.9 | 9.7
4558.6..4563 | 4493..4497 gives 11.7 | 13.1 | 10.4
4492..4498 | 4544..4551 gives 10.4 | 10.2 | 10.6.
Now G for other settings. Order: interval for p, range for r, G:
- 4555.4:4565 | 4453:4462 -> 0.177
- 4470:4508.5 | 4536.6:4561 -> 0.177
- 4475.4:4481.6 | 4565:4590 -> 0.171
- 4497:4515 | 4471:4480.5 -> 0.166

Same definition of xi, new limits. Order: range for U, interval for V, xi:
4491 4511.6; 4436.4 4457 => 40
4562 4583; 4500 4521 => 19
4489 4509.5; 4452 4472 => 45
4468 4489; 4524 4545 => 39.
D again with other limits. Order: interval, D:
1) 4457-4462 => 7.7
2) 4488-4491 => 10.4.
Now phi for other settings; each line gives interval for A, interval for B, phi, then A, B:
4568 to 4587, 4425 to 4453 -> 3.0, 12.6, 8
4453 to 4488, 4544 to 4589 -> 1.5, 9.1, 12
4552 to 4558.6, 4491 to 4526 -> 2.0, 11.0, 11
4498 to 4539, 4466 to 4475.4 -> 2.1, 10.5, 10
